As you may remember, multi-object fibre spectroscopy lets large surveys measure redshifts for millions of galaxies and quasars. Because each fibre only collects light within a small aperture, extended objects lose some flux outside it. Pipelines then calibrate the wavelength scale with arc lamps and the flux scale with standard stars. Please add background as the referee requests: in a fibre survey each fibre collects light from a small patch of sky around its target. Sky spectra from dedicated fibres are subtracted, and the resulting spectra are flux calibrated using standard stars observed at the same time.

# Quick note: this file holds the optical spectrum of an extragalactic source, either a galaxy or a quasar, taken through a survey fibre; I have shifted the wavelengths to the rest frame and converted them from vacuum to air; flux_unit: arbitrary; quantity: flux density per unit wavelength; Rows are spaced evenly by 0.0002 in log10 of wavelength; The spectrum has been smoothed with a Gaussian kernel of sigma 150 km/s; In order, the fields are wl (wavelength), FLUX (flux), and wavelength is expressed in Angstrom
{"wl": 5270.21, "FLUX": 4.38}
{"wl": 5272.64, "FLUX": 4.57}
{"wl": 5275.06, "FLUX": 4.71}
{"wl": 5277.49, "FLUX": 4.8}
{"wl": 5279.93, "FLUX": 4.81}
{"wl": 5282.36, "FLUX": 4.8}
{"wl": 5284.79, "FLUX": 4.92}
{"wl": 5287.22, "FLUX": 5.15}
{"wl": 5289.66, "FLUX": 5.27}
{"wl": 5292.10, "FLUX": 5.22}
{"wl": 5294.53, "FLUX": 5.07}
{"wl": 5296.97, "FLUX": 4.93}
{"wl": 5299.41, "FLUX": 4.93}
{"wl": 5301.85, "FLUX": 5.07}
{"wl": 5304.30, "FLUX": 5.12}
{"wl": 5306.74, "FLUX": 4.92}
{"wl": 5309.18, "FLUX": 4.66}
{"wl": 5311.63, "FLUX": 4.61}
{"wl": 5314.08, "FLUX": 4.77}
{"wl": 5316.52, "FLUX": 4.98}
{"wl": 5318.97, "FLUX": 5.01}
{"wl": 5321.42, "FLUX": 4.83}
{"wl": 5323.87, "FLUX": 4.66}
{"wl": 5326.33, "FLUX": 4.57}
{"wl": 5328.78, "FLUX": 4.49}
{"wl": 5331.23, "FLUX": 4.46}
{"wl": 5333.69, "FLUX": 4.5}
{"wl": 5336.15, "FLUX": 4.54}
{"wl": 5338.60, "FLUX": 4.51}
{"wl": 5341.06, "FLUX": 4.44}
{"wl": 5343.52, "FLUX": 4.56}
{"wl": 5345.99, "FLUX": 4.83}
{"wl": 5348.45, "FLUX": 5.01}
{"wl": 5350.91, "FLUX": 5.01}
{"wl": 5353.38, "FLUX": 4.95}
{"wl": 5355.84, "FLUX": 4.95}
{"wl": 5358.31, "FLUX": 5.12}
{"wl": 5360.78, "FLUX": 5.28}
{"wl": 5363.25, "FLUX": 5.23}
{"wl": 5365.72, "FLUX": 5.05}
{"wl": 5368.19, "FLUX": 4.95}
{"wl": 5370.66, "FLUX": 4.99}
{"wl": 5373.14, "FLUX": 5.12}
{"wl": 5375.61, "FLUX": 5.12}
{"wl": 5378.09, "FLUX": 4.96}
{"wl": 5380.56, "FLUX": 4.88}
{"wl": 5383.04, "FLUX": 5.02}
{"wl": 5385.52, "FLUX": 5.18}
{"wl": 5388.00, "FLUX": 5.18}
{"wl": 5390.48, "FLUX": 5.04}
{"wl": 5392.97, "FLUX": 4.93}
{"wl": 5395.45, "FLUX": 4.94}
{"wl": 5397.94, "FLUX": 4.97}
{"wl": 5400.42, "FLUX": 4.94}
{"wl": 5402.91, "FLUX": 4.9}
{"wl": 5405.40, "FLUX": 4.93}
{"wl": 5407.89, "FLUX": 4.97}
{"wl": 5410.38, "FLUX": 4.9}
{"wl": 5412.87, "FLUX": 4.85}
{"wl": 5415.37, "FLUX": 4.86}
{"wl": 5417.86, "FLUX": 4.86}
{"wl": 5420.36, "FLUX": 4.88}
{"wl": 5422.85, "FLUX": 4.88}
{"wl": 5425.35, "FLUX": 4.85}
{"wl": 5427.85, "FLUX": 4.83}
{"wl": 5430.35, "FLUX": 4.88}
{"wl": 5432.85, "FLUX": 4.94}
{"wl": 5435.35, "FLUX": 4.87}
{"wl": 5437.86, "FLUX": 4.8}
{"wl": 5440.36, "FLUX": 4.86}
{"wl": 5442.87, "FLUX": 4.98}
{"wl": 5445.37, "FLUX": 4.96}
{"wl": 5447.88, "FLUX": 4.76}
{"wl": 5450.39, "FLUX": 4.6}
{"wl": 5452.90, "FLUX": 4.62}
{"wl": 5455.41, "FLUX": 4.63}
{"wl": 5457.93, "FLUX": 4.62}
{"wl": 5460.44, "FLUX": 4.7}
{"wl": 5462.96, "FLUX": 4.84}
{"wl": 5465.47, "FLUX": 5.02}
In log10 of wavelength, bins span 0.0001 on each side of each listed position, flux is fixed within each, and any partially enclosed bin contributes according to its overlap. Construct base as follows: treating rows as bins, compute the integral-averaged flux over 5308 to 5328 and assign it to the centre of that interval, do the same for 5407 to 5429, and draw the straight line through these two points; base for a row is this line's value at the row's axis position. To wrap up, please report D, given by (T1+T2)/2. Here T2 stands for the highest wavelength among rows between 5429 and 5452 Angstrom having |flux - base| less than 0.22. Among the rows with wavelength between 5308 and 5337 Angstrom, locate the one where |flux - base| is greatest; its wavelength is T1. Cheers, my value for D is 5389.6 Angstrom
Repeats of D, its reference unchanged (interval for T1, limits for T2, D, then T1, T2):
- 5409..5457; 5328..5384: 5416.7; 5450.39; 5383.04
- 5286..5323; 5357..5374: 5330.2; 5289.66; 5370.66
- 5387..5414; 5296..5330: 5357.2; 5388.00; 5326.33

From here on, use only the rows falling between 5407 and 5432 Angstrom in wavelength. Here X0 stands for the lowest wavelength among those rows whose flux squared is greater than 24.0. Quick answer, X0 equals 5407.89 Angstrom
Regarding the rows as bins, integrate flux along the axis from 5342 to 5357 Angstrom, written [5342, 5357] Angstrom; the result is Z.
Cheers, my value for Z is 73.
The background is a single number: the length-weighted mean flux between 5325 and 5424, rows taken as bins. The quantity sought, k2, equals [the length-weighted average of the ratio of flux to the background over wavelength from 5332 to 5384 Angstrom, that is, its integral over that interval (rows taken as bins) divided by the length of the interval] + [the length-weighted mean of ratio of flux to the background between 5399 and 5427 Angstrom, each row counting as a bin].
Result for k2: 2.00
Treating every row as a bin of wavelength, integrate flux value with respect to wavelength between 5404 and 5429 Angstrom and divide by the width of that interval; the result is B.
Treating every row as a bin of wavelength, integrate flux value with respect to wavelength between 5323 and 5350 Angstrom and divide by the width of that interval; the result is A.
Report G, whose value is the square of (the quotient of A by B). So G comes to 0.89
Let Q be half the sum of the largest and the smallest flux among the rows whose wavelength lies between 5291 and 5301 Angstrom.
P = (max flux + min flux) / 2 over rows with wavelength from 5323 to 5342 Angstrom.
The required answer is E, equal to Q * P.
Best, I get 23.1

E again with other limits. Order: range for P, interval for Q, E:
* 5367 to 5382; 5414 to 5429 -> 24.3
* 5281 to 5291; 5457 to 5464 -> 23.8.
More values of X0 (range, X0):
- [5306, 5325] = 5306.74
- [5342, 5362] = 5348.45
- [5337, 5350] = 5348.45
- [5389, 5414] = 5390.48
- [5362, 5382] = 5363.25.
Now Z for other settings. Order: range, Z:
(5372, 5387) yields 76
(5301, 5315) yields 68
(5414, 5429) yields 73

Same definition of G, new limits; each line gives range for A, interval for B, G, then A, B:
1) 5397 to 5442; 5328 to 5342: 1.18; 4.89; 4.49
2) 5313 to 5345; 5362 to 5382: 0.85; 4.64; 5.04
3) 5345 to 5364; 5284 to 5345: 1.10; 5.05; 4.81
